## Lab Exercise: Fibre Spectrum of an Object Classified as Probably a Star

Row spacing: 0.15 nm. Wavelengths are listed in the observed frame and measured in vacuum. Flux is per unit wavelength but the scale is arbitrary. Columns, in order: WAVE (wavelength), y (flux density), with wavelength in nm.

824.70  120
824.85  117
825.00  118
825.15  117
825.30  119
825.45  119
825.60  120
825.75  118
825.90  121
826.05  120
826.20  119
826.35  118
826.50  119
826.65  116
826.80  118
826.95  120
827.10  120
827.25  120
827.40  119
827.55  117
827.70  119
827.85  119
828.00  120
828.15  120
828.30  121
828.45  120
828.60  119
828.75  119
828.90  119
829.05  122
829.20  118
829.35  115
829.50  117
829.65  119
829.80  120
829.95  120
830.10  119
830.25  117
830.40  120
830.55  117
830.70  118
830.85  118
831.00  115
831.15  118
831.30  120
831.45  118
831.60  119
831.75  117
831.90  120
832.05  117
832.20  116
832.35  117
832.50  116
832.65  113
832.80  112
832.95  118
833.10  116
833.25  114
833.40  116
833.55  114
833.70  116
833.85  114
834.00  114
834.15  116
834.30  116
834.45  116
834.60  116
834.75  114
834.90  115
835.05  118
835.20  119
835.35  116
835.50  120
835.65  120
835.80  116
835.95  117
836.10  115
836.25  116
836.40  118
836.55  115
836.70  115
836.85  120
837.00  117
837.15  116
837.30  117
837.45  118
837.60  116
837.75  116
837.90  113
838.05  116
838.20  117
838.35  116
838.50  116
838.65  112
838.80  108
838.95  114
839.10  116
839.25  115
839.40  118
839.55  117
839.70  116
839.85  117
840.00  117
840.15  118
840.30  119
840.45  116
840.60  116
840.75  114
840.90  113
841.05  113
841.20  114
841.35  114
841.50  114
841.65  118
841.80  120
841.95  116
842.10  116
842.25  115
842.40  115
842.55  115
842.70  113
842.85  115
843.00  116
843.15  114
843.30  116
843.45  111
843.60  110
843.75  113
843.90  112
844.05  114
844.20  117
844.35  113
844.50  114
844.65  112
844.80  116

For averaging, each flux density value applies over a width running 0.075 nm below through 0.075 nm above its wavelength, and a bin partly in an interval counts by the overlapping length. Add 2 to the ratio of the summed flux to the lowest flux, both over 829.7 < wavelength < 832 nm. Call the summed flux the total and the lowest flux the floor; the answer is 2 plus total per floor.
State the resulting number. 17.44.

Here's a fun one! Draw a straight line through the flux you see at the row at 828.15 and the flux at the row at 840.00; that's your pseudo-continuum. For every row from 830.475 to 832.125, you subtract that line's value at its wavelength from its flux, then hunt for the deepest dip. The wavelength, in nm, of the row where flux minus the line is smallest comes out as 831.00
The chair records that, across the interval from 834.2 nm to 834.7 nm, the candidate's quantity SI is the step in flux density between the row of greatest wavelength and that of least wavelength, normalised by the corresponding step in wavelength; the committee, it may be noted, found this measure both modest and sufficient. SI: 0.0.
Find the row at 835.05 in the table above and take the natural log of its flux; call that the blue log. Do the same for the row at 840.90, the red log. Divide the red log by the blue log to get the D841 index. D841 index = 0.991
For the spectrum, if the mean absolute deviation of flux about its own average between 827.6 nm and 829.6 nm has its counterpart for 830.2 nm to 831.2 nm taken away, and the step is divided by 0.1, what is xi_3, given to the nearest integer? 1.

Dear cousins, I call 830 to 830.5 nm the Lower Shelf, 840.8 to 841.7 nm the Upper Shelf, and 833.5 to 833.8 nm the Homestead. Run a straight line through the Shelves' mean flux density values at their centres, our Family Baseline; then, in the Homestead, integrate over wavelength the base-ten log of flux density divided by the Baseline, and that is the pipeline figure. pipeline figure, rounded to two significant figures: -0.0026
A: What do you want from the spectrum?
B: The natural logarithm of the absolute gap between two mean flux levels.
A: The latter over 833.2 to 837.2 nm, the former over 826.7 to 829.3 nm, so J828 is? 1.1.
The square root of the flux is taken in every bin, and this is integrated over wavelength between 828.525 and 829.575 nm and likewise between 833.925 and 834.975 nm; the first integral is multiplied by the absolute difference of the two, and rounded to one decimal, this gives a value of 1.7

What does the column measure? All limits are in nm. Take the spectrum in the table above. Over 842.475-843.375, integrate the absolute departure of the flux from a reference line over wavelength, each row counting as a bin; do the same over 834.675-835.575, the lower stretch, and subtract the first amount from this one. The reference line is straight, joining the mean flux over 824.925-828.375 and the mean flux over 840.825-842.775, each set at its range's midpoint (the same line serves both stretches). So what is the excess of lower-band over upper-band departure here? 1.0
